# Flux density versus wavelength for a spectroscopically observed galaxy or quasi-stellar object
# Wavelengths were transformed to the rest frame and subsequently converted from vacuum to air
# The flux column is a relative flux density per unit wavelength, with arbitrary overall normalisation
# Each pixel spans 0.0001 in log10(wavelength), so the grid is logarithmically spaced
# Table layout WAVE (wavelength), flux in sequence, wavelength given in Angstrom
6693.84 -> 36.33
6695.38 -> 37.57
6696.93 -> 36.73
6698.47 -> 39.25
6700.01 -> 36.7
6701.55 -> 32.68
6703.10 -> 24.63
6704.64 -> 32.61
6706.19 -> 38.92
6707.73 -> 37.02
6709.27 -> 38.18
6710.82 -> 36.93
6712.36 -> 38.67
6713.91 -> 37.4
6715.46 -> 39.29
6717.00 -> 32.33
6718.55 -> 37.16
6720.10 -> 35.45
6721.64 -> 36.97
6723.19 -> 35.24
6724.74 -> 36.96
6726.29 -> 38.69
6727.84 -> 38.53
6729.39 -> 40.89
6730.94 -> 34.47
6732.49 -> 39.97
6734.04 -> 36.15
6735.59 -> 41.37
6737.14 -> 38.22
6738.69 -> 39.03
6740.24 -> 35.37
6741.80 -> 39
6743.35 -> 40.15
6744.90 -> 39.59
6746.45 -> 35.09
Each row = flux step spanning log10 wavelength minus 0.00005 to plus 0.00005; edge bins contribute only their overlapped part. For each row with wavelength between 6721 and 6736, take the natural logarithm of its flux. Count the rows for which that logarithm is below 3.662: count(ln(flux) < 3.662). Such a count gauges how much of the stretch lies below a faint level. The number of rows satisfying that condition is 7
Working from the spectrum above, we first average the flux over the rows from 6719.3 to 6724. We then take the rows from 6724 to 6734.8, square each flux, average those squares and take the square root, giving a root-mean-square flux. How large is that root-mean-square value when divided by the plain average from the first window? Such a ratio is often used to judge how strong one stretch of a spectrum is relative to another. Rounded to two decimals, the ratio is 1.06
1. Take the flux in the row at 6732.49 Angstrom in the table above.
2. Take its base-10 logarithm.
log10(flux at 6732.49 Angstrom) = 1.60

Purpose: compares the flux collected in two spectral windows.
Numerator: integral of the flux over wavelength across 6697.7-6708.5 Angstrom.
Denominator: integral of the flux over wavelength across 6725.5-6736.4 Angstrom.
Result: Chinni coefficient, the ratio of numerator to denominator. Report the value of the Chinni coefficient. 0.89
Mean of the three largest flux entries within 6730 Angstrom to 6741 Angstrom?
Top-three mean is 40.1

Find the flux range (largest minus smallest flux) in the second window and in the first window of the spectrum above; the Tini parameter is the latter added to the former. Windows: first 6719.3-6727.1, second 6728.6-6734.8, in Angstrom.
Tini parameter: 9.9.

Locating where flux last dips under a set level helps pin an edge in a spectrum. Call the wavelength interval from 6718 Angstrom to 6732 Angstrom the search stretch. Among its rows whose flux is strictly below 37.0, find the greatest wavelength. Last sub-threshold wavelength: 6730.94 Angstrom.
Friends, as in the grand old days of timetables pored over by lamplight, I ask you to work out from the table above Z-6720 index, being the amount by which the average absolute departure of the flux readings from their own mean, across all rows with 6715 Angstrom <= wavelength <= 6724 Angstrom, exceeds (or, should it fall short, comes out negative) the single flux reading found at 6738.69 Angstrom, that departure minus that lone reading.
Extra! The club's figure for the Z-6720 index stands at -37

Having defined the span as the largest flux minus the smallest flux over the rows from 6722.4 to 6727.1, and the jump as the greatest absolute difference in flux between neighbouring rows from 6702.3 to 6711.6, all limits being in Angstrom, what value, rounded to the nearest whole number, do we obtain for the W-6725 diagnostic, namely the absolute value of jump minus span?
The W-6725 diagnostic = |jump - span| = 5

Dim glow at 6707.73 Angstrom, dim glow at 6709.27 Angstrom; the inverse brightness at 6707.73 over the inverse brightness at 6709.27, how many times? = 1.03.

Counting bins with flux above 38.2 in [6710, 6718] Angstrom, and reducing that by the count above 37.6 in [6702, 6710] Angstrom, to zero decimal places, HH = 0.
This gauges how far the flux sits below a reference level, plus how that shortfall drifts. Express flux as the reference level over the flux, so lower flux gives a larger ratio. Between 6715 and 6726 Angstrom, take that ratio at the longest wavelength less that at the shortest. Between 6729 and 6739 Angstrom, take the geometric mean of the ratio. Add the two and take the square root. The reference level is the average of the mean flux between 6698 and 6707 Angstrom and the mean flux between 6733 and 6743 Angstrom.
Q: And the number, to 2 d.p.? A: 1.00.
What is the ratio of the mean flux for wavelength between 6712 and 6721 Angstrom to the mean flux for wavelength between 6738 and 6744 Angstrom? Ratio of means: 0.956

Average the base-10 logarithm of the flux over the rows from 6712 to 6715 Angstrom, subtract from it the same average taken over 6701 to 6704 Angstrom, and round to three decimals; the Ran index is 0.127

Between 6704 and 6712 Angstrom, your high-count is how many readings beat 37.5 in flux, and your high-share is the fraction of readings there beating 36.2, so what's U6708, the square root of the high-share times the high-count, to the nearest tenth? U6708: 1.3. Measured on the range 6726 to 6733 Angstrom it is 1.8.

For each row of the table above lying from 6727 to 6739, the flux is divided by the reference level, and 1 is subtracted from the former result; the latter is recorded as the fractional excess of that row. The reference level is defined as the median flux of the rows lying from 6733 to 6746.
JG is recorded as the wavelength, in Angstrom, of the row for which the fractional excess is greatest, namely 6735.59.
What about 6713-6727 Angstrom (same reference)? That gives 6715.46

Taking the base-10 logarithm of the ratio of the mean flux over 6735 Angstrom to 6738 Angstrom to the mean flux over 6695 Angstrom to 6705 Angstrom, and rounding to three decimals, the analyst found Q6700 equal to 0.064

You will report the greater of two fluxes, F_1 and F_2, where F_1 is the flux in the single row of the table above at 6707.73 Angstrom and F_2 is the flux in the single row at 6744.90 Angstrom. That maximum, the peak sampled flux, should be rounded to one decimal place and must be 39.6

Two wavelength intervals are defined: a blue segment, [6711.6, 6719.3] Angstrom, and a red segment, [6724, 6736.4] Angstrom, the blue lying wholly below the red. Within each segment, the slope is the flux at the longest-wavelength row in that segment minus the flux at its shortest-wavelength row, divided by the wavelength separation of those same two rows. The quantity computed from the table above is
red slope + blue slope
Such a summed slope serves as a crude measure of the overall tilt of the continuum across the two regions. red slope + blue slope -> 0.2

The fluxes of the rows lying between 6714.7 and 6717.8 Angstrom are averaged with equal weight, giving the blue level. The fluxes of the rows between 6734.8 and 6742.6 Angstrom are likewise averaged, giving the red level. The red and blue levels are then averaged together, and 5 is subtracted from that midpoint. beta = 32.2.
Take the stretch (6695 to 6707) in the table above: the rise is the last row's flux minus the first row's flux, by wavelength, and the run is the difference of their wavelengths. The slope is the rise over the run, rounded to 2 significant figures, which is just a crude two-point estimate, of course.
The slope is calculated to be 0.12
